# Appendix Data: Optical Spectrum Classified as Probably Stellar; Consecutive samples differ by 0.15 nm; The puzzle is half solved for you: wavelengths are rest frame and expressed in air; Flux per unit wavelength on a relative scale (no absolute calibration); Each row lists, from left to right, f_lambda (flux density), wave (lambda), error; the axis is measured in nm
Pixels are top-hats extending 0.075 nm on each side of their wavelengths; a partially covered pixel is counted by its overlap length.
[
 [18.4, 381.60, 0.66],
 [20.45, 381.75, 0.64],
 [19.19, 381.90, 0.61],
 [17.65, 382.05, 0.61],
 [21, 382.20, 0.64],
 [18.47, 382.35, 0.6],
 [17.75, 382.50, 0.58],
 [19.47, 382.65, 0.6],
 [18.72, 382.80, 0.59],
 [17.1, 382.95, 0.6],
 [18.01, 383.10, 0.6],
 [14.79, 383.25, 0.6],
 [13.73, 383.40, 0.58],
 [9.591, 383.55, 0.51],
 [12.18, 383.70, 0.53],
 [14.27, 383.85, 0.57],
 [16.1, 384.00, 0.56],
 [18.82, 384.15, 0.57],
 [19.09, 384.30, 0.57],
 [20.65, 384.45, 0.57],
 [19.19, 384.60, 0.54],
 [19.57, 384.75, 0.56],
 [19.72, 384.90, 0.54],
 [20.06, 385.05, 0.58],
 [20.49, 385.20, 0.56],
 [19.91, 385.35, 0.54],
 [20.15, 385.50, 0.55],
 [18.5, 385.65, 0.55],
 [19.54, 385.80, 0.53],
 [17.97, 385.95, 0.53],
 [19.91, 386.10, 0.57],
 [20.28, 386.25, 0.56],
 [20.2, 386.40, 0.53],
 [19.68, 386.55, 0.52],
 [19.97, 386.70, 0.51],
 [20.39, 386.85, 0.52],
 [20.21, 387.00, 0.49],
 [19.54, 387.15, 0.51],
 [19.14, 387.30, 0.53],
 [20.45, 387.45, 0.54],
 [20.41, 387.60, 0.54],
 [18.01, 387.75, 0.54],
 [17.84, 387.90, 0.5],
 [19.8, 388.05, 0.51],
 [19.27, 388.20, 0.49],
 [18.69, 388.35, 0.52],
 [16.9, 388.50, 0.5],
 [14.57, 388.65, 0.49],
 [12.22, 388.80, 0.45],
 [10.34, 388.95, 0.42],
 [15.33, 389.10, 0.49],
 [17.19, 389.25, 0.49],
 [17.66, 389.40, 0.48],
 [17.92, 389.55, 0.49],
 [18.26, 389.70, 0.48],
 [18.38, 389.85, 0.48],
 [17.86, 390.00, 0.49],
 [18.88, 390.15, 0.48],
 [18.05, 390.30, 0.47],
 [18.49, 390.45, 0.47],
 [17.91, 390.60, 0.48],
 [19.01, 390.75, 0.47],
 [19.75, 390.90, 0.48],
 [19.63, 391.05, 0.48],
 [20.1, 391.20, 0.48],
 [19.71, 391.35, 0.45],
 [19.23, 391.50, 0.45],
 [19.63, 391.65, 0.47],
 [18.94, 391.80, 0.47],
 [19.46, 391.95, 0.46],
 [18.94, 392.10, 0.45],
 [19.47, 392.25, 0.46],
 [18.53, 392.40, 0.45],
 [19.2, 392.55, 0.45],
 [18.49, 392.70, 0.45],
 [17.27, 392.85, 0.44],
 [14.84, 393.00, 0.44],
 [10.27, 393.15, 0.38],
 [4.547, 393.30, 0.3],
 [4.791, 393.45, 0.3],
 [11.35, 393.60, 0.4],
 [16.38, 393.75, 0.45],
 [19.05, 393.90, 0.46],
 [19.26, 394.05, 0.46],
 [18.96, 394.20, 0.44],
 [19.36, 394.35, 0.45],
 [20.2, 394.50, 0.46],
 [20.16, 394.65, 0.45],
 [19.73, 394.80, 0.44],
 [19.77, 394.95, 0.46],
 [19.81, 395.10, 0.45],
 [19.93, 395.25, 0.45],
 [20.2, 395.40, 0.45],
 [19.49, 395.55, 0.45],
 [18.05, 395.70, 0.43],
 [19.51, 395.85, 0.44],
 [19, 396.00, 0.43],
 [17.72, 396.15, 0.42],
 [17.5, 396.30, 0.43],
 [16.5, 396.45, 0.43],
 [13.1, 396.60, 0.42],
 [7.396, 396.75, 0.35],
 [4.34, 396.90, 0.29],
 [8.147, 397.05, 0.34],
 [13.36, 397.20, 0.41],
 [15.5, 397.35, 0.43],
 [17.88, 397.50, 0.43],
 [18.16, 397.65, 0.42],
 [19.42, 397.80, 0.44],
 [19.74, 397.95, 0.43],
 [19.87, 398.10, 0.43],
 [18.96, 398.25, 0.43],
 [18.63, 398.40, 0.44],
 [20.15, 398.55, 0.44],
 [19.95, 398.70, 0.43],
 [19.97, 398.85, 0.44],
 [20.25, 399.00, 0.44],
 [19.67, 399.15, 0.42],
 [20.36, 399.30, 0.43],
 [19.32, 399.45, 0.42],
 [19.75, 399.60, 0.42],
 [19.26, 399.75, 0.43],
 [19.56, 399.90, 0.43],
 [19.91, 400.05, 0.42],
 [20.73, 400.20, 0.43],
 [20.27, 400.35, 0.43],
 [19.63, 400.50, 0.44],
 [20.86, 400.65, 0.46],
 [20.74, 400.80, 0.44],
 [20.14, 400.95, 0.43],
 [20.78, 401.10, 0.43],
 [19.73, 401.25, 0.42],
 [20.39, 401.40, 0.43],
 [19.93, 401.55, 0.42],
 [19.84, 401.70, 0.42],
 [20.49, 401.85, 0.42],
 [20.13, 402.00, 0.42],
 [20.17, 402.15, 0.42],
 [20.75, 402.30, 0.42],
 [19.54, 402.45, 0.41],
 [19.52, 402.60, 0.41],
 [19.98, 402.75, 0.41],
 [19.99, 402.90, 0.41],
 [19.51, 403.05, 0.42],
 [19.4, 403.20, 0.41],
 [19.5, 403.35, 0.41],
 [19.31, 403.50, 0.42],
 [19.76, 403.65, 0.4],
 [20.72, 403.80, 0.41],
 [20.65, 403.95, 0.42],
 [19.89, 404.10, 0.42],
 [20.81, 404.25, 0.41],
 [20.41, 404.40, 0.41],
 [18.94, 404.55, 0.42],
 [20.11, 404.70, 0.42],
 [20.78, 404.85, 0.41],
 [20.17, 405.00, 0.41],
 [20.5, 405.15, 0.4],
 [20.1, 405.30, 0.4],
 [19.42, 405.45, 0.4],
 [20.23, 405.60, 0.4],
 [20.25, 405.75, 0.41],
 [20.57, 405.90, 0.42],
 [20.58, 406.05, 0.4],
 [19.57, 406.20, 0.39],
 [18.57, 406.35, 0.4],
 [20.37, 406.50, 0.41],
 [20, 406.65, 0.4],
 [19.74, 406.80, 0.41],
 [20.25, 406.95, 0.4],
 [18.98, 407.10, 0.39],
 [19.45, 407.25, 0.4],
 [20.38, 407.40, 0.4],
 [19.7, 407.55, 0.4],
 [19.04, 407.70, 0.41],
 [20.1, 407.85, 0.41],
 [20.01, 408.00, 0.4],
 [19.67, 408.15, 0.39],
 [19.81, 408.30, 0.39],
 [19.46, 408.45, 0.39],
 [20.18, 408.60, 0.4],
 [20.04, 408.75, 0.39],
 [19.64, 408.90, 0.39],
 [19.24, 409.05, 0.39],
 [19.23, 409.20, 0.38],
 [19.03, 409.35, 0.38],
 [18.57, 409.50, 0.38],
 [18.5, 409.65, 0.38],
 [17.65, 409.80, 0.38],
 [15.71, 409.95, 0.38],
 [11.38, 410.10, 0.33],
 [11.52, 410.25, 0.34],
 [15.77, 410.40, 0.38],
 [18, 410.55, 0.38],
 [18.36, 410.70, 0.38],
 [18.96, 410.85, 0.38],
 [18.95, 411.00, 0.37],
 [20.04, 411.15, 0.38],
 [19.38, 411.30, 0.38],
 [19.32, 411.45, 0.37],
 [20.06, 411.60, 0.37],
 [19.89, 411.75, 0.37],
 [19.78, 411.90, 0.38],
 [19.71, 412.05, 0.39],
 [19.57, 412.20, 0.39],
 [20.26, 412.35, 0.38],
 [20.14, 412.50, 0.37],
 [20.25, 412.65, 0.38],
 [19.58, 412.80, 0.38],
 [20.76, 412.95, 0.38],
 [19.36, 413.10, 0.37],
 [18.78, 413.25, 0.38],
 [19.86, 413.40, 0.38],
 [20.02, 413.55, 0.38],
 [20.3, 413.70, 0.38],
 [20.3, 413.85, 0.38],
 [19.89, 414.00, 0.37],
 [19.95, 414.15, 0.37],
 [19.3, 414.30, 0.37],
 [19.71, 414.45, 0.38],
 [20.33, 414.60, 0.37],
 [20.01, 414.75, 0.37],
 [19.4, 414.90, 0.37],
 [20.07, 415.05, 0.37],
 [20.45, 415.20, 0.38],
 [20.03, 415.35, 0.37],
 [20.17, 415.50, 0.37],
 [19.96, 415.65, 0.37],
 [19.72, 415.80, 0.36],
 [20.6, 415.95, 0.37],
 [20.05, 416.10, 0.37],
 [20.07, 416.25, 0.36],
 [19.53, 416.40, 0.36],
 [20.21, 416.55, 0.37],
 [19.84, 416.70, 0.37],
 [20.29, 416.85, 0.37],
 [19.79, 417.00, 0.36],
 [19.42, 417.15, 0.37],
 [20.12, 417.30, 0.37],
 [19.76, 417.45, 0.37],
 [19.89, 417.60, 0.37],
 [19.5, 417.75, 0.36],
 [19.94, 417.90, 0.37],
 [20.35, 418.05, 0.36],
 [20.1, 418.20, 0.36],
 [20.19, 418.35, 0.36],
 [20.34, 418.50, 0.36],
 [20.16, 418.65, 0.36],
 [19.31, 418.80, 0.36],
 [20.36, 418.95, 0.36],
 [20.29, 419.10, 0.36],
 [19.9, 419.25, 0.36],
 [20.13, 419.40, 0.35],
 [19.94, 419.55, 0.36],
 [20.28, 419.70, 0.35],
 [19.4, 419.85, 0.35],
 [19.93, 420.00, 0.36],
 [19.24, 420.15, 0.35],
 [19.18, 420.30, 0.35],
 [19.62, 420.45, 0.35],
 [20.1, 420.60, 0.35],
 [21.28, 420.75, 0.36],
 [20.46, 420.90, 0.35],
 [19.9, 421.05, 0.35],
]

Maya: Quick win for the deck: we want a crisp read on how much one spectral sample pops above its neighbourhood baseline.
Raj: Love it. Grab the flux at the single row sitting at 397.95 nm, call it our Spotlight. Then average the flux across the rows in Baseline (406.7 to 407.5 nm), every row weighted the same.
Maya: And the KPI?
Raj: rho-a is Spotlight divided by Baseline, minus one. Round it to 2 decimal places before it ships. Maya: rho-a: 0.00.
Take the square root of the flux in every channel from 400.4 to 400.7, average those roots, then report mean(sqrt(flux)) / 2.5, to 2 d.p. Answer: 1.80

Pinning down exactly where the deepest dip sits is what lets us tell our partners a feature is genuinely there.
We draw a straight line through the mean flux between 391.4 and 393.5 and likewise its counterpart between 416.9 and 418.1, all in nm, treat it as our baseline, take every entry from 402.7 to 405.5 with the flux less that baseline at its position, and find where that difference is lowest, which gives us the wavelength 404.55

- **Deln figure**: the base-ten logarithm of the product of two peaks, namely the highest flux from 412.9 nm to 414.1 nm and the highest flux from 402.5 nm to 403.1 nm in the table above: 2.62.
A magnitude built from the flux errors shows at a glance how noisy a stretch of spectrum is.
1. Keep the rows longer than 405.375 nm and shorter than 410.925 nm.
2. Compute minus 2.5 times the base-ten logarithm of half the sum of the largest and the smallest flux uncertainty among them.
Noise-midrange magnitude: 1.06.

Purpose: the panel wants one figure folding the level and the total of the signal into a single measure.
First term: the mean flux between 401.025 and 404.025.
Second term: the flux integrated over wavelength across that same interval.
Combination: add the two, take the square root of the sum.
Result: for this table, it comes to 8.95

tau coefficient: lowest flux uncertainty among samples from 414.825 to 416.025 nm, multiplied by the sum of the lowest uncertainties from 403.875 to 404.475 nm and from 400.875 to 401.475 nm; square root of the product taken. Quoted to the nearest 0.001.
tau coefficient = 0.547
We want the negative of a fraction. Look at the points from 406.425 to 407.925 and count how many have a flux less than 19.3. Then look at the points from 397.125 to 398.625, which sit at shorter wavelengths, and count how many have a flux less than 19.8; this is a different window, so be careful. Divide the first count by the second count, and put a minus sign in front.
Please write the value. -0.25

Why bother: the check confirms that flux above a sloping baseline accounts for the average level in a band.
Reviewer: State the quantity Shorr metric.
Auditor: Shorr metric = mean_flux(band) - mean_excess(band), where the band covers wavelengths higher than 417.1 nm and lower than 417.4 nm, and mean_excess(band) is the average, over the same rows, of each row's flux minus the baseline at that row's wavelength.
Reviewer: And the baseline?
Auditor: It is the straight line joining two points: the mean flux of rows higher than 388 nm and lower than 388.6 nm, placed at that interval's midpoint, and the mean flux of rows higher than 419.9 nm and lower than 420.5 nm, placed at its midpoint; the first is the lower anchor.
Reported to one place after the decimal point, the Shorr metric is 19.4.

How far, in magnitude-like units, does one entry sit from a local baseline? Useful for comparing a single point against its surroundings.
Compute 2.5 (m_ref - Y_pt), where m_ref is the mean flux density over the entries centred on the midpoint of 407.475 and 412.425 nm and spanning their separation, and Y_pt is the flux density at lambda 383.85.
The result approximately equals 11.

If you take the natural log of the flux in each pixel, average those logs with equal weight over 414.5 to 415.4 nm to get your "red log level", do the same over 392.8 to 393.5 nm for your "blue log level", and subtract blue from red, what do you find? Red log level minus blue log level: 0.81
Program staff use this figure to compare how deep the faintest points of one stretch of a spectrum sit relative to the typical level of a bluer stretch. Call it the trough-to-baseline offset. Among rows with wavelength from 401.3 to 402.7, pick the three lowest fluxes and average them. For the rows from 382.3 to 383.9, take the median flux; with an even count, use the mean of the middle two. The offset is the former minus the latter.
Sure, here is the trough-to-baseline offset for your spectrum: 3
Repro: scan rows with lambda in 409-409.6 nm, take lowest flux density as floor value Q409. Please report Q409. 18.57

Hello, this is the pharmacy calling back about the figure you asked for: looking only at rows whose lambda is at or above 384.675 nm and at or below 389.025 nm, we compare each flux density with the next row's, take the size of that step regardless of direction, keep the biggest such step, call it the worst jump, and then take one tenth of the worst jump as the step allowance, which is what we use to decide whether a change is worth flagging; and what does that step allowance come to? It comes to 0.24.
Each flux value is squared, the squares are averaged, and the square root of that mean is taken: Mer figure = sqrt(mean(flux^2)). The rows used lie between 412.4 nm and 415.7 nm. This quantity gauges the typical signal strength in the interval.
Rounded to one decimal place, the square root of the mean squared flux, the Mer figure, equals 19.9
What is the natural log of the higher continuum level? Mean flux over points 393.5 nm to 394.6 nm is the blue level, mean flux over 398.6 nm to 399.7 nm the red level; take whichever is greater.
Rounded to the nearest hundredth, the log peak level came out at 2.99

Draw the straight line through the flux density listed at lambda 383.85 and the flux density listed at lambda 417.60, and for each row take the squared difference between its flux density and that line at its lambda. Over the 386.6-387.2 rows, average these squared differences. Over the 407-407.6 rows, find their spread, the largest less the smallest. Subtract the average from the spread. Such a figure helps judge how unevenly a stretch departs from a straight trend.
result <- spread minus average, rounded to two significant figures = -24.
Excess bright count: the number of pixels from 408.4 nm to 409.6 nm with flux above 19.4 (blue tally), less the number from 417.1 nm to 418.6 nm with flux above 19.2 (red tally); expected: -6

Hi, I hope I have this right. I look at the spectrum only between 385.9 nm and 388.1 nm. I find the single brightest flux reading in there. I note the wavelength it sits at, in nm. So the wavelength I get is 387.45 nm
